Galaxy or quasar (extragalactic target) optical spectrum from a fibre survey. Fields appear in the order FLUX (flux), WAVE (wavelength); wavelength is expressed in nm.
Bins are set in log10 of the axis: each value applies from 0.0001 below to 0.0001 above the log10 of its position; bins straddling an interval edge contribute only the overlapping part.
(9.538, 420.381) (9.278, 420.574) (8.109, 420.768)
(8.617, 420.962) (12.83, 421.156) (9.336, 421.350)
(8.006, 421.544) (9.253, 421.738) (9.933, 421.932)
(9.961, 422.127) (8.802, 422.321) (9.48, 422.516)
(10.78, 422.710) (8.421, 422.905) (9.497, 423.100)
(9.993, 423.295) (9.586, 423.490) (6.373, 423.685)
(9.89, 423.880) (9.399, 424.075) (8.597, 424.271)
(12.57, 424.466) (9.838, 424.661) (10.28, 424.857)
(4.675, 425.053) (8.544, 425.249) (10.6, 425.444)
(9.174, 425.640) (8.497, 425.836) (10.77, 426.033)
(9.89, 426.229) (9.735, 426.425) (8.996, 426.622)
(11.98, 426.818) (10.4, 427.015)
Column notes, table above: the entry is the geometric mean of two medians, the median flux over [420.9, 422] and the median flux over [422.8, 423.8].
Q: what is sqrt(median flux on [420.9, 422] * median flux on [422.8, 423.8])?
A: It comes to 9.40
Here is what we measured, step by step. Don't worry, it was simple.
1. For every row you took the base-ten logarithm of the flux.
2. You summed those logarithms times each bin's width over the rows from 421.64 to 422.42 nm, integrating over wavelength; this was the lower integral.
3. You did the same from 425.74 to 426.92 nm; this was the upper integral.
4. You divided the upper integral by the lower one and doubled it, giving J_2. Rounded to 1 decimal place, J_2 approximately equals 3.1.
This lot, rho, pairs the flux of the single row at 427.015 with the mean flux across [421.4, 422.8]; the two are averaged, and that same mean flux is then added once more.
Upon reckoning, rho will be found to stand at 19.4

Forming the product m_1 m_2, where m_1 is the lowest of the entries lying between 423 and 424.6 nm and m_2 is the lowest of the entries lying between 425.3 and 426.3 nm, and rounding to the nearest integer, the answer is 54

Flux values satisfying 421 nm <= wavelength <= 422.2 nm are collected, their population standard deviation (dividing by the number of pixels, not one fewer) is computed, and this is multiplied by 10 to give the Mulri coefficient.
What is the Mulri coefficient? 15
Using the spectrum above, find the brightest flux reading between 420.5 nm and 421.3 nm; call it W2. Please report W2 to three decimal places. 12.830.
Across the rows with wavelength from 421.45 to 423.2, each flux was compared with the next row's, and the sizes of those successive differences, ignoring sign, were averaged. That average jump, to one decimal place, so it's 1.1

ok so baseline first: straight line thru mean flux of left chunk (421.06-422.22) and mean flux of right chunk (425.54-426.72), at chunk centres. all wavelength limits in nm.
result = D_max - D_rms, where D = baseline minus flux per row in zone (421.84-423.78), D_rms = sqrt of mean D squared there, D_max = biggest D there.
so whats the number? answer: 2.1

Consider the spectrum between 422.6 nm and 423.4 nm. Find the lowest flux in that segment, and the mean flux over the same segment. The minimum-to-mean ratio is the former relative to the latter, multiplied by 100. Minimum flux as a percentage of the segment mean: 87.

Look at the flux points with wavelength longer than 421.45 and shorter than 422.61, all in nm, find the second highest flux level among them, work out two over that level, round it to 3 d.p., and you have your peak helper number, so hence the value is 0.201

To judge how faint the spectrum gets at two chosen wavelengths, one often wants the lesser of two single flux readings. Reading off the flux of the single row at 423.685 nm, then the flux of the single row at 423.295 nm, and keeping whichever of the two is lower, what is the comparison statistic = 6.4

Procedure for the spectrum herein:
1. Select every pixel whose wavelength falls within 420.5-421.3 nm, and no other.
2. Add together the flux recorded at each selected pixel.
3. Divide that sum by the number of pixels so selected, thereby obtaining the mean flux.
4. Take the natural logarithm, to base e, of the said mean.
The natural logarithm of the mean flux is 2.27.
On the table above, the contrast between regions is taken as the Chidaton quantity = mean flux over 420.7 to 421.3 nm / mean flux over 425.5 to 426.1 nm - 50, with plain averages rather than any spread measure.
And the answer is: -49.0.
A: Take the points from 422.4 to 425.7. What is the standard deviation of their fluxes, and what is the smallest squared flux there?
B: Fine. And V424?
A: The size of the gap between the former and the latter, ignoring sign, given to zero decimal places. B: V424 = 20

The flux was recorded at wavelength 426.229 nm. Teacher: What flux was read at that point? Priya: 9.89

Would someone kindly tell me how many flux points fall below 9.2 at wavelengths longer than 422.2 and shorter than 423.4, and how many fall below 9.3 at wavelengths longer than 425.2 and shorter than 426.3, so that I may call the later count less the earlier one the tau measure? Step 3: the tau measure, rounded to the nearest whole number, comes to 1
